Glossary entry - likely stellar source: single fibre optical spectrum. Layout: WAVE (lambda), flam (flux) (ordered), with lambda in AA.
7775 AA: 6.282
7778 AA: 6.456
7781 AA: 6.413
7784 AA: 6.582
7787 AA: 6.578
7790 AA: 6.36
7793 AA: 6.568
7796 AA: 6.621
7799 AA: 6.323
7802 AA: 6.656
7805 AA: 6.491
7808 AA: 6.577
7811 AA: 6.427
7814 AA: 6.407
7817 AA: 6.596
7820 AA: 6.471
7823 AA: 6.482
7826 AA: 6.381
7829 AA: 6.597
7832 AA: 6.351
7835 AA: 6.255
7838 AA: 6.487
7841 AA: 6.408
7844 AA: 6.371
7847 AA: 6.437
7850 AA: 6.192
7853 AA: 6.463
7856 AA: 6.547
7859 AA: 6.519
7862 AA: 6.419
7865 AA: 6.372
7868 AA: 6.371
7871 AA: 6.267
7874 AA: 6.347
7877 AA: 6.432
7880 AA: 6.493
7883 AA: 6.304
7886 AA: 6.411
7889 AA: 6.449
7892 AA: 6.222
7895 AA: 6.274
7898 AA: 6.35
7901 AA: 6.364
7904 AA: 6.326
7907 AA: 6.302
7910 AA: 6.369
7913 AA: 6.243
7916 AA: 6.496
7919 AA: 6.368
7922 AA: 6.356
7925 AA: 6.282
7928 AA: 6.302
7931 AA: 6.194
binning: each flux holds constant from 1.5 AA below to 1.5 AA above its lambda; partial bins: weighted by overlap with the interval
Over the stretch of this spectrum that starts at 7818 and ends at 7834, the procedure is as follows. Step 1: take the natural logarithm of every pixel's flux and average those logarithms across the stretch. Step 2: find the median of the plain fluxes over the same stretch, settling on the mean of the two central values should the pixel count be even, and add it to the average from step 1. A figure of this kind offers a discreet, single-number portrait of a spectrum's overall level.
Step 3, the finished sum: 8.34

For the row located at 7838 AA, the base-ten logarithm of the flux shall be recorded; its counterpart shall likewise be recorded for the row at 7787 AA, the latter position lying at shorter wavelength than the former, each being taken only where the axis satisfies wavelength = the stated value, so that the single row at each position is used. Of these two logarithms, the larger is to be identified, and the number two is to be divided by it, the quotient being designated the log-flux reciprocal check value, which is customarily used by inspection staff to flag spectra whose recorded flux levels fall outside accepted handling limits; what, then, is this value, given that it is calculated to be 2.44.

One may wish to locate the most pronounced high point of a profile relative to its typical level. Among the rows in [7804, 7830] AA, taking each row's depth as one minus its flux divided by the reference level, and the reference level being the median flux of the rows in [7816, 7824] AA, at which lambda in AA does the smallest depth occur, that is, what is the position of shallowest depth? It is 7829 AA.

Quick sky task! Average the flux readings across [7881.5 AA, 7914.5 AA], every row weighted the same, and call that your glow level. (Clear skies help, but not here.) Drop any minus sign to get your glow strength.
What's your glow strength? 6.33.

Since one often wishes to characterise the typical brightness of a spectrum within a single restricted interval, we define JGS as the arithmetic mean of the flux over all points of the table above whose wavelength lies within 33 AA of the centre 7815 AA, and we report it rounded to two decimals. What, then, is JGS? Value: 6.47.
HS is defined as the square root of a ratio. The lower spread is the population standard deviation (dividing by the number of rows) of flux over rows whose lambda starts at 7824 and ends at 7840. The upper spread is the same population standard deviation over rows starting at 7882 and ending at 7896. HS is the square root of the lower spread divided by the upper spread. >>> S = 1.18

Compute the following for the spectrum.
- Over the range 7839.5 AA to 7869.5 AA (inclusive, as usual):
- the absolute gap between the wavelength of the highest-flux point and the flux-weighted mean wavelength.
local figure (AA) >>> 1.5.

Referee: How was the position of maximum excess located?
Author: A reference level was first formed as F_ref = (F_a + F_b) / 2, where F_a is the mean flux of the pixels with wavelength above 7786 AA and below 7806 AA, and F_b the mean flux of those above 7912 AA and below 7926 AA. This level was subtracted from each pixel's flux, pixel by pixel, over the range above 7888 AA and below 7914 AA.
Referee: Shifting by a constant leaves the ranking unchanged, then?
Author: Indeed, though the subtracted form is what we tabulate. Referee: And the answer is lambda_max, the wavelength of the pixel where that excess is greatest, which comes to 7889 AA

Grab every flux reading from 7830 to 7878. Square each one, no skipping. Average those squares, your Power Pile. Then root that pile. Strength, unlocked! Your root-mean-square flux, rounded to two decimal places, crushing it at 6.39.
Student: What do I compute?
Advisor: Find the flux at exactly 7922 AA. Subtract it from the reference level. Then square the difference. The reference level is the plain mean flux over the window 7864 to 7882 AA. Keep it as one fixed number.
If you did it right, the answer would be 0.001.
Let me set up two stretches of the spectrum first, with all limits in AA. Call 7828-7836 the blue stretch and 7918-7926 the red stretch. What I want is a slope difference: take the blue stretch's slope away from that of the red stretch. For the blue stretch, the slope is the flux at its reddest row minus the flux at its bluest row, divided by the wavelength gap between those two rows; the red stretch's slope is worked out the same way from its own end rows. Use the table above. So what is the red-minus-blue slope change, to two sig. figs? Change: 0.043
